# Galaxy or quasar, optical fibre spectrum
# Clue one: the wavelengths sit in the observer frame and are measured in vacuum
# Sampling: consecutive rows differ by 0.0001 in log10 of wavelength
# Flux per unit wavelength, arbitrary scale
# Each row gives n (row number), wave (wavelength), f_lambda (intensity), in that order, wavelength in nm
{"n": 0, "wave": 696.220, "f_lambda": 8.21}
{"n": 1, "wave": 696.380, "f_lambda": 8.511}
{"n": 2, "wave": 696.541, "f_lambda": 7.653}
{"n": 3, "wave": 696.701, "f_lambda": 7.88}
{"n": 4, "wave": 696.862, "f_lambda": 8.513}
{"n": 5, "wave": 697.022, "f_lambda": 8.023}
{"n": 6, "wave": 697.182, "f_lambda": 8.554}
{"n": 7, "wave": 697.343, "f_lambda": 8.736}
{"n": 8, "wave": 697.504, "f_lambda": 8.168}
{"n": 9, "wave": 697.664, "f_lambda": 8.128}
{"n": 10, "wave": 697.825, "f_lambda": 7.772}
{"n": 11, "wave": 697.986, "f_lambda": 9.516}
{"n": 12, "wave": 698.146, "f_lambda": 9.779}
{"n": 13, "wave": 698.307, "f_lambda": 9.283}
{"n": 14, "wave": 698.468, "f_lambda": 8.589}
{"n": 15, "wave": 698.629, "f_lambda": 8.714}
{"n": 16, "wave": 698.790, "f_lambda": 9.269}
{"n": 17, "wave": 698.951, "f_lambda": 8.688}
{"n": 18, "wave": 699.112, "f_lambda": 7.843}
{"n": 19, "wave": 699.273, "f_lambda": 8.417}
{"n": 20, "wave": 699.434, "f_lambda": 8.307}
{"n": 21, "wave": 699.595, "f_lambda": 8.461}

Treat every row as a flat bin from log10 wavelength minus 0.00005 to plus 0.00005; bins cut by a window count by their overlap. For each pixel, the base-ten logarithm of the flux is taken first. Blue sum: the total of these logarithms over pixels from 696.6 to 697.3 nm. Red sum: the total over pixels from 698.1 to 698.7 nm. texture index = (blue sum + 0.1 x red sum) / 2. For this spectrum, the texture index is 2.02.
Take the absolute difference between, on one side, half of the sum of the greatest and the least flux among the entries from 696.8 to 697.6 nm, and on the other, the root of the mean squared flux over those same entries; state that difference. 0.023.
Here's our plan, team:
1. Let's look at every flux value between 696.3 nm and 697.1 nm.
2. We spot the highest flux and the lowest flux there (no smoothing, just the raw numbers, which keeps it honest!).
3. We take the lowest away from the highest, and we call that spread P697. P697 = 0.86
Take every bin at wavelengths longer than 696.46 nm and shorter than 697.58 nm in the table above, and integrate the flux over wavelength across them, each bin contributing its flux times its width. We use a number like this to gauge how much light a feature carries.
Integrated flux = 9.2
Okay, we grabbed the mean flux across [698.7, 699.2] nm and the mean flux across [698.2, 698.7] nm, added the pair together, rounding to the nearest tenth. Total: 17.5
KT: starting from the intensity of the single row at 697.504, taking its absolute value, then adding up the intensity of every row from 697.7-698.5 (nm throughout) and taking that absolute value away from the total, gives 36.8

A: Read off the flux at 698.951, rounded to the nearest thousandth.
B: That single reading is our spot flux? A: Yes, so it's 8.688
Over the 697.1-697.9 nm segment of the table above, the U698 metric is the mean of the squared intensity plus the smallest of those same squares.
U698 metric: 129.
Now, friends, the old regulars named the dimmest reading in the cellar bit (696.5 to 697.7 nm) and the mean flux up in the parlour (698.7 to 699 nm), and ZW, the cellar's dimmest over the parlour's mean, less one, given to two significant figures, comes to -0.15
